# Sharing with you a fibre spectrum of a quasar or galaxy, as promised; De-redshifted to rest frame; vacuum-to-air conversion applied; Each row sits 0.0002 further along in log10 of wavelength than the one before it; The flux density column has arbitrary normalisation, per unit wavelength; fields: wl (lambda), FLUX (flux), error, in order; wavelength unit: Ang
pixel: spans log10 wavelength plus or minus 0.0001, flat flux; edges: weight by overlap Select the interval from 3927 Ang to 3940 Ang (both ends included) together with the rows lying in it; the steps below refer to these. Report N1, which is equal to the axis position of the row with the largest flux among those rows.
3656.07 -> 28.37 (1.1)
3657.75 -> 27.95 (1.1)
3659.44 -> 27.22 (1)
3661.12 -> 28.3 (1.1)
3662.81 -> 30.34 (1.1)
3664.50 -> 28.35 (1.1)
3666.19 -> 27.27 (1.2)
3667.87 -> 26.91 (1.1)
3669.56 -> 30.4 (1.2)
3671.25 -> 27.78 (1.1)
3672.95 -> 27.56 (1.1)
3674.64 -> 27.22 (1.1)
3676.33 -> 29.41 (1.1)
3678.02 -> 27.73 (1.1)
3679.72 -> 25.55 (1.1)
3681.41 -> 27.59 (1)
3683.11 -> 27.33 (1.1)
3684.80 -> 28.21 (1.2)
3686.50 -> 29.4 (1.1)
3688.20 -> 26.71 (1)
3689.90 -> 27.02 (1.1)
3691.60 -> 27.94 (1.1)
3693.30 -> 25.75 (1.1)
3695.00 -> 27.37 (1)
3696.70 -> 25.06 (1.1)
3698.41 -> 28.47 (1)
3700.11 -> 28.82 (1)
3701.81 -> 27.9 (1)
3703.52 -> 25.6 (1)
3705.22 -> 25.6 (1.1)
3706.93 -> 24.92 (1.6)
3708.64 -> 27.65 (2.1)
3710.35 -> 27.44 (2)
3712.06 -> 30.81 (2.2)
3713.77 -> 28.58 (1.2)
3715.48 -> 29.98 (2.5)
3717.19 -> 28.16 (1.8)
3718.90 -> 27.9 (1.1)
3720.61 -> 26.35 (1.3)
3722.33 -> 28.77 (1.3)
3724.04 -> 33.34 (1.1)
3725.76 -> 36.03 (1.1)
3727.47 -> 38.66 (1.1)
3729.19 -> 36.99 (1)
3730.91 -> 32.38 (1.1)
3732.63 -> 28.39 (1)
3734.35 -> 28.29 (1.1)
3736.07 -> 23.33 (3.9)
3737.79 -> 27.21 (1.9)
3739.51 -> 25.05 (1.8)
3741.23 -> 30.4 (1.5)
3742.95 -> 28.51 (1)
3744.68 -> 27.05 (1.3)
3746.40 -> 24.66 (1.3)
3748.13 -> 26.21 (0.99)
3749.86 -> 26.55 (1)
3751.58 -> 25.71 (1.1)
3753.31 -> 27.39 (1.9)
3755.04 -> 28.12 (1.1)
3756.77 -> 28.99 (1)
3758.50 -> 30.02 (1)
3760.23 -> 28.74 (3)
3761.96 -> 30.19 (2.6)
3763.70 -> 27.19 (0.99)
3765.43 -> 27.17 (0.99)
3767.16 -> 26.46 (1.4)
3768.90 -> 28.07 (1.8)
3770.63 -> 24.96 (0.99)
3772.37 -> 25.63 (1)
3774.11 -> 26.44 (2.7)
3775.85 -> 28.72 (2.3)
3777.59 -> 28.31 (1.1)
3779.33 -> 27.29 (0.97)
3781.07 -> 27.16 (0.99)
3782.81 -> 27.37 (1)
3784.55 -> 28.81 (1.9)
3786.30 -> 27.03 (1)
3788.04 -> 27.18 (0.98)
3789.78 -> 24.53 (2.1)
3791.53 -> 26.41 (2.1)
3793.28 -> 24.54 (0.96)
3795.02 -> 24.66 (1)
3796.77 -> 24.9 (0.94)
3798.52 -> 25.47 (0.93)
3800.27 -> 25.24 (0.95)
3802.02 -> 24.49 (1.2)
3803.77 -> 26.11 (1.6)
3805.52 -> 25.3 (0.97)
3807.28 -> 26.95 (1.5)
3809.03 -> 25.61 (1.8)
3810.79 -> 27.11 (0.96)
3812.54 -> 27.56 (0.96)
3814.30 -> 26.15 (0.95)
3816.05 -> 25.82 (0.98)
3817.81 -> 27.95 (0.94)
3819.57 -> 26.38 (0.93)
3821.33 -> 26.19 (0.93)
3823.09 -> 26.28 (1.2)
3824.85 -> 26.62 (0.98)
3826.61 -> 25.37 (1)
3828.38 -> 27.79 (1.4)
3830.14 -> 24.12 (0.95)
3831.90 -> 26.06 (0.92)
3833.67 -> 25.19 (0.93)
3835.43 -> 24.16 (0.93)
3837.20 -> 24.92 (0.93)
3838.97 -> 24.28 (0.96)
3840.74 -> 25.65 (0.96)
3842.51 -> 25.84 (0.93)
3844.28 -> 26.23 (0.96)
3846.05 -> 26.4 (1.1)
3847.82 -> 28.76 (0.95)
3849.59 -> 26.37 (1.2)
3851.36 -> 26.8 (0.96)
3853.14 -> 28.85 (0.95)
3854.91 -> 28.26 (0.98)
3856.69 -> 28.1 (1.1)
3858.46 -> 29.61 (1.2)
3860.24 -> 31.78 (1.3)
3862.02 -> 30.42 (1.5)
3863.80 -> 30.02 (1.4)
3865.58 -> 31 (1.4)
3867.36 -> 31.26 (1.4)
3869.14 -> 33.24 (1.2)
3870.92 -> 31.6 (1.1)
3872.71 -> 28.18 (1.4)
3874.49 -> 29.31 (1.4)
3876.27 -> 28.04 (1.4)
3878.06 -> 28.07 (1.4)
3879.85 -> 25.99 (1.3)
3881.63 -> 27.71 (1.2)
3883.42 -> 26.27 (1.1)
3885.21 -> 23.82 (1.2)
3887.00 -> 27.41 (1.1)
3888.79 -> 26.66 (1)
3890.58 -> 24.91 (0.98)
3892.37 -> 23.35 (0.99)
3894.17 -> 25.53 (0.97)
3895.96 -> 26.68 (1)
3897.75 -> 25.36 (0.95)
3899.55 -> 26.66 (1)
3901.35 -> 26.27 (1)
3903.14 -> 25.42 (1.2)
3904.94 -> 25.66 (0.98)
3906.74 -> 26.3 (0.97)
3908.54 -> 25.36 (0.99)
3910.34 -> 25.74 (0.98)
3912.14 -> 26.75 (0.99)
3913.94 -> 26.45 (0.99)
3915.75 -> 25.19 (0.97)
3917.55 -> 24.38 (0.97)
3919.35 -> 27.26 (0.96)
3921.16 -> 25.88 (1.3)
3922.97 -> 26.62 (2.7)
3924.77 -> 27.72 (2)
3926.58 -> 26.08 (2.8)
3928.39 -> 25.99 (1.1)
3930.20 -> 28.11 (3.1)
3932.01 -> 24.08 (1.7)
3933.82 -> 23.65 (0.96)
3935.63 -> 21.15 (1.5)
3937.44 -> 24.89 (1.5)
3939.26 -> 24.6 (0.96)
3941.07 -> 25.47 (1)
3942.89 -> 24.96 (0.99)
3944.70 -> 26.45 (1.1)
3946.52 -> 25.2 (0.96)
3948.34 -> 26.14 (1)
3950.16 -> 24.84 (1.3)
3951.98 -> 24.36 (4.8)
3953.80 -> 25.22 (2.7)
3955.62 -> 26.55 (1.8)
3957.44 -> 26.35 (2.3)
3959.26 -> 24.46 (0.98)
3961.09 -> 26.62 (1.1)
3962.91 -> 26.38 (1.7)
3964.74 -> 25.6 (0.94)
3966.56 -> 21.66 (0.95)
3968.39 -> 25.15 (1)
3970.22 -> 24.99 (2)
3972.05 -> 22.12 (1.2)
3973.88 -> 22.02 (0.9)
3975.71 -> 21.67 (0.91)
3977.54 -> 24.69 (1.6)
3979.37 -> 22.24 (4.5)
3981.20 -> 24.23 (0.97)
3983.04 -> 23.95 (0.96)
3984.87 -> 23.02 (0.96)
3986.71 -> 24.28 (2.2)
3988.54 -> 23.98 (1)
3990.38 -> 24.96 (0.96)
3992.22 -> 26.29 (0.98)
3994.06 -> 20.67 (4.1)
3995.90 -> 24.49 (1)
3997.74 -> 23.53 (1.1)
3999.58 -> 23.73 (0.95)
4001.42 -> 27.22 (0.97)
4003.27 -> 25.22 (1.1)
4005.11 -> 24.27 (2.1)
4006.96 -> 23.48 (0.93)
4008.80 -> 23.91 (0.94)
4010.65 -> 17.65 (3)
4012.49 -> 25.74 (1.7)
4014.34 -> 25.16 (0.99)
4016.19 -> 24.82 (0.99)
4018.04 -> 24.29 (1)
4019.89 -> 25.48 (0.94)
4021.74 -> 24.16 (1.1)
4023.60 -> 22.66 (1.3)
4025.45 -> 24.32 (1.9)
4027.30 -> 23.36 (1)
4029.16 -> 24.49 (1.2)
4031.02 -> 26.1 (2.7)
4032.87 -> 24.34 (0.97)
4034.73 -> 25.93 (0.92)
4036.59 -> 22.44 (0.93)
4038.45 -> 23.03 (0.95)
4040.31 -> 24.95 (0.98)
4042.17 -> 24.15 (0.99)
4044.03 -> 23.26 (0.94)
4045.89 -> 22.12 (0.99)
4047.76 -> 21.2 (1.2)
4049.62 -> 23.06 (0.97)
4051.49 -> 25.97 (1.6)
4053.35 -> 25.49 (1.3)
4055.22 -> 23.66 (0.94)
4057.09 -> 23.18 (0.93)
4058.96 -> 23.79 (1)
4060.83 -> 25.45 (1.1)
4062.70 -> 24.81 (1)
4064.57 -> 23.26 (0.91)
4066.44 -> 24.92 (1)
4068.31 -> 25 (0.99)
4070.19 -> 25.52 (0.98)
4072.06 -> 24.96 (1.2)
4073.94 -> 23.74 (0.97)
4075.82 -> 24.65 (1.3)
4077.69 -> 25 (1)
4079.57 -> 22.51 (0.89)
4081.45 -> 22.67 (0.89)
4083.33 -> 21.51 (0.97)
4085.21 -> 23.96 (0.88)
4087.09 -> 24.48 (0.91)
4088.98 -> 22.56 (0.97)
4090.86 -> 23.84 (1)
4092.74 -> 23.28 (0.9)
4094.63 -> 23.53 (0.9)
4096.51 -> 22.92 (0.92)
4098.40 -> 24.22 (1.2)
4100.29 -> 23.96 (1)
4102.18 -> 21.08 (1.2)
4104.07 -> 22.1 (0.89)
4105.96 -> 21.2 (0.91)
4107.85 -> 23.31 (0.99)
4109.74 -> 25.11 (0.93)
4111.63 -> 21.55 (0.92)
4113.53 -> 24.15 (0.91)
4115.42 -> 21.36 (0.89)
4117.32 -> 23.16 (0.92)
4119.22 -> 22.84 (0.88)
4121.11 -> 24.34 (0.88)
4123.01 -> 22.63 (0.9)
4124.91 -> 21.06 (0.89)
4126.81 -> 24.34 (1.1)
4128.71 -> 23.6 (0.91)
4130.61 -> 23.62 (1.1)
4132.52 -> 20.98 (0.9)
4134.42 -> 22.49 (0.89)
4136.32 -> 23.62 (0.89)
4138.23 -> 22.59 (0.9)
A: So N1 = 3930.20 Ang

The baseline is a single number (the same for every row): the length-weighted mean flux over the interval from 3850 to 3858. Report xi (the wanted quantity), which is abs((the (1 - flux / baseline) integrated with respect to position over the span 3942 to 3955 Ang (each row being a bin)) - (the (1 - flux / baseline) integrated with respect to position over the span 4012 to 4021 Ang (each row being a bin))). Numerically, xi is 0.3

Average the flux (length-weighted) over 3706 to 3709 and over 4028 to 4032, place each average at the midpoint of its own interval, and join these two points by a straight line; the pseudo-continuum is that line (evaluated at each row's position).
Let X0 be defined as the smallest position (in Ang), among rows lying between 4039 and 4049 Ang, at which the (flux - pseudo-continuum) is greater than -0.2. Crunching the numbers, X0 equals 4040.31 Ang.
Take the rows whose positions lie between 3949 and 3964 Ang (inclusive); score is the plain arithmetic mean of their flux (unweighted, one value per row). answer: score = 26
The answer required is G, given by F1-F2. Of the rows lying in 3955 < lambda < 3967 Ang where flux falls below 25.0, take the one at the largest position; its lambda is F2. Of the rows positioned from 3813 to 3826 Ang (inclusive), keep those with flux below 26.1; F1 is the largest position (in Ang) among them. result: -150.5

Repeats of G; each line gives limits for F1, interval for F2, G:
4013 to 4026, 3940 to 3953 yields 73.5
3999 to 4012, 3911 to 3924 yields 93.1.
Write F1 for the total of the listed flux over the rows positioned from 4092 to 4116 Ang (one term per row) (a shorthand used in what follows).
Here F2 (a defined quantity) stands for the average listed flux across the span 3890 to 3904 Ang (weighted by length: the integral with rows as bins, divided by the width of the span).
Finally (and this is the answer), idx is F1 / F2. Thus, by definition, 12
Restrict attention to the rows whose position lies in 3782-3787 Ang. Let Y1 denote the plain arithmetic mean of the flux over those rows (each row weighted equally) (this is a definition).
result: 28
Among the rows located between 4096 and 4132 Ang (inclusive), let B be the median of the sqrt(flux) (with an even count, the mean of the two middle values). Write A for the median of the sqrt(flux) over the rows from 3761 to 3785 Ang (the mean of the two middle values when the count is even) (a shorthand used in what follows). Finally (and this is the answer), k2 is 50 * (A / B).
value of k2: 54.2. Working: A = 5.22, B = 4.81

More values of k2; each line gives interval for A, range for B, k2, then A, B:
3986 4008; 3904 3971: 48.7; 4.93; 5.06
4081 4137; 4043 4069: 49.5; 4.82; 4.87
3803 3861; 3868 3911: 50.0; 5.13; 5.13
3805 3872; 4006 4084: 52.3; 5.15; 4.92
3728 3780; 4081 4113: 54.2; 5.23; 4.82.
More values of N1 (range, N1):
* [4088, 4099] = 4098.40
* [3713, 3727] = 3725.76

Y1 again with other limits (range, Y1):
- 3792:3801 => 25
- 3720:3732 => 33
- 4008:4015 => 23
